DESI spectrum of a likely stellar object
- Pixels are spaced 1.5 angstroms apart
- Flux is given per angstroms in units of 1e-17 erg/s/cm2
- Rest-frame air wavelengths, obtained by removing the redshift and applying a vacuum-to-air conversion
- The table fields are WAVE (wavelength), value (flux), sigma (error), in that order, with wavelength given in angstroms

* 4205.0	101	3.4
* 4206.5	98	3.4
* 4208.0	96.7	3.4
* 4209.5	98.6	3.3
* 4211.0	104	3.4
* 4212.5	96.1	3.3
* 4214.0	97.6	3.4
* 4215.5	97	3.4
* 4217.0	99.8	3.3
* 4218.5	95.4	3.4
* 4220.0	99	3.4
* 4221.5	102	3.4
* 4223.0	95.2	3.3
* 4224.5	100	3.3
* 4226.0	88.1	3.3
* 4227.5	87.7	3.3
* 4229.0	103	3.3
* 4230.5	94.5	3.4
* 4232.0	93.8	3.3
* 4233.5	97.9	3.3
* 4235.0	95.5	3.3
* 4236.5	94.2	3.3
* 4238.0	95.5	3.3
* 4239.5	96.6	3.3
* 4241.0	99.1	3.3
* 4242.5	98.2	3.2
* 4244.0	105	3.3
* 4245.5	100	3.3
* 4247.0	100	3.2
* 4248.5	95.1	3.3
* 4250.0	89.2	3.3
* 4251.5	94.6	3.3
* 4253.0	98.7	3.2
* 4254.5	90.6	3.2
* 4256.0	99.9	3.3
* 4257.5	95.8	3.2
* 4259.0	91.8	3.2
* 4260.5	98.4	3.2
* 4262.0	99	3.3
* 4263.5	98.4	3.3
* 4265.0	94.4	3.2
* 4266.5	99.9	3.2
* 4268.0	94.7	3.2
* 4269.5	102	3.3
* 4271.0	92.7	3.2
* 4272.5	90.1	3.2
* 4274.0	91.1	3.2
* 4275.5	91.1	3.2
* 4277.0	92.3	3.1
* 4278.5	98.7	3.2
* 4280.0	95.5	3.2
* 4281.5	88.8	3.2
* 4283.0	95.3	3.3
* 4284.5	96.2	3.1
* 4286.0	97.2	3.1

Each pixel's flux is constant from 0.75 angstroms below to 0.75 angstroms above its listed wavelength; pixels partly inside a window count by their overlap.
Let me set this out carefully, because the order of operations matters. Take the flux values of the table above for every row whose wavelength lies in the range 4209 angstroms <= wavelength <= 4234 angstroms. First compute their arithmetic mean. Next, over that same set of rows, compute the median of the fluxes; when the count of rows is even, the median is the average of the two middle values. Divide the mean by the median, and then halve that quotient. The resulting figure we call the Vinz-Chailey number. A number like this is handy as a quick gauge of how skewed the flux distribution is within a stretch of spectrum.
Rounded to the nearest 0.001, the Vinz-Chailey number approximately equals 0.497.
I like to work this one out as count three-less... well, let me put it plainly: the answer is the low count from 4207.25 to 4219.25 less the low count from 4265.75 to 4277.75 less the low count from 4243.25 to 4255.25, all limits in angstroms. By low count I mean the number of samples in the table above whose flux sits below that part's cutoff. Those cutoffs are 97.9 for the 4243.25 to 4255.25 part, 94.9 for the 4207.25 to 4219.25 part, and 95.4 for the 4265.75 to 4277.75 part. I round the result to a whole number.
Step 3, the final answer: -10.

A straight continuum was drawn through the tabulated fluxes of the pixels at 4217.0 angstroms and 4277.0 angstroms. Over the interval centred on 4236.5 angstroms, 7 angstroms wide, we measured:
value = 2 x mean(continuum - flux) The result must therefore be 3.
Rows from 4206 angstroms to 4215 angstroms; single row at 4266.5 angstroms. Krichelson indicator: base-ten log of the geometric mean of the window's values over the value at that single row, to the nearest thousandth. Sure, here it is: -0.006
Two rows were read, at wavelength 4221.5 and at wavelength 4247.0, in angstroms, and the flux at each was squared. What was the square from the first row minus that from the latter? 404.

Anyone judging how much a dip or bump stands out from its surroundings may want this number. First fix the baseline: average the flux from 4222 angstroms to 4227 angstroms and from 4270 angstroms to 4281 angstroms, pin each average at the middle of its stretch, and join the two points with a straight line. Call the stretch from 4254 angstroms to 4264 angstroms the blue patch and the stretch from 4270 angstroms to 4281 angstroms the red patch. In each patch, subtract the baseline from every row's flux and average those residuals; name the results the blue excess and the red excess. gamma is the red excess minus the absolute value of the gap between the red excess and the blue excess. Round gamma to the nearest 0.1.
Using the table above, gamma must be -2.8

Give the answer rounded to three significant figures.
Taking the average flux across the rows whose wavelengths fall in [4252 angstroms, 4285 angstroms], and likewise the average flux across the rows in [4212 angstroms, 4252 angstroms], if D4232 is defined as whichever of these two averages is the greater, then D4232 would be 96.7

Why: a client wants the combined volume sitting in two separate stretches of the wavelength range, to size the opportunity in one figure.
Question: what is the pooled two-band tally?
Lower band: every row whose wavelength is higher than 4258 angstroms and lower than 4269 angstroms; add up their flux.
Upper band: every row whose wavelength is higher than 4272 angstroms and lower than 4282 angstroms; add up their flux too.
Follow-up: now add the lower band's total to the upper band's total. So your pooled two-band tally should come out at 1324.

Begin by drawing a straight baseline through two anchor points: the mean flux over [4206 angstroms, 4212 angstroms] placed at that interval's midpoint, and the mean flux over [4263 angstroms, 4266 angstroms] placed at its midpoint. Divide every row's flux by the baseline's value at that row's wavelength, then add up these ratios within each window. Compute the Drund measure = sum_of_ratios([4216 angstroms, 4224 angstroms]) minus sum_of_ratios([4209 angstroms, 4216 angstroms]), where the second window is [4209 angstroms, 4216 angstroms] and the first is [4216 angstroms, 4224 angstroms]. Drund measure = 0.00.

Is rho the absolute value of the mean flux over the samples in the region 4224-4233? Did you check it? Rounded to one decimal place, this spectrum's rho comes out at 94.5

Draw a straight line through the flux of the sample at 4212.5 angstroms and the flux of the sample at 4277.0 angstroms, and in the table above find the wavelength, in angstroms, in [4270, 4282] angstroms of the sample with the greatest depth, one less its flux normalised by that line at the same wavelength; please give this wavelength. 4281.5 angstroms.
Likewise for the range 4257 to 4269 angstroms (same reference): 4259.0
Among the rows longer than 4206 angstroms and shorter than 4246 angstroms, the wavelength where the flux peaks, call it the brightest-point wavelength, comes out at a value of 4244.0 angstroms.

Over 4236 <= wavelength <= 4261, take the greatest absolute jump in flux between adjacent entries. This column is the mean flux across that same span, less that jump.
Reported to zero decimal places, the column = 87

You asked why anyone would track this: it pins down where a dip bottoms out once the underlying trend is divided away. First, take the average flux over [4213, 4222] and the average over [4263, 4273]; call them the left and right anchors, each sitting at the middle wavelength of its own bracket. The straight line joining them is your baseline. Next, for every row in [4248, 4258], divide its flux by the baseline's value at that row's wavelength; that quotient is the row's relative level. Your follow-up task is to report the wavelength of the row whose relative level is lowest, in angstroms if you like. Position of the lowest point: 4250.0 angstroms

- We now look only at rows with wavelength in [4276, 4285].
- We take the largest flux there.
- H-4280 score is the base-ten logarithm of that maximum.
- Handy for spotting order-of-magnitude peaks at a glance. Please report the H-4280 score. 1.994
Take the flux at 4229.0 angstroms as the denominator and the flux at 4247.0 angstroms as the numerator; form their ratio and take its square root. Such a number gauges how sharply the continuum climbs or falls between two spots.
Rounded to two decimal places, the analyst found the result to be 0.99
